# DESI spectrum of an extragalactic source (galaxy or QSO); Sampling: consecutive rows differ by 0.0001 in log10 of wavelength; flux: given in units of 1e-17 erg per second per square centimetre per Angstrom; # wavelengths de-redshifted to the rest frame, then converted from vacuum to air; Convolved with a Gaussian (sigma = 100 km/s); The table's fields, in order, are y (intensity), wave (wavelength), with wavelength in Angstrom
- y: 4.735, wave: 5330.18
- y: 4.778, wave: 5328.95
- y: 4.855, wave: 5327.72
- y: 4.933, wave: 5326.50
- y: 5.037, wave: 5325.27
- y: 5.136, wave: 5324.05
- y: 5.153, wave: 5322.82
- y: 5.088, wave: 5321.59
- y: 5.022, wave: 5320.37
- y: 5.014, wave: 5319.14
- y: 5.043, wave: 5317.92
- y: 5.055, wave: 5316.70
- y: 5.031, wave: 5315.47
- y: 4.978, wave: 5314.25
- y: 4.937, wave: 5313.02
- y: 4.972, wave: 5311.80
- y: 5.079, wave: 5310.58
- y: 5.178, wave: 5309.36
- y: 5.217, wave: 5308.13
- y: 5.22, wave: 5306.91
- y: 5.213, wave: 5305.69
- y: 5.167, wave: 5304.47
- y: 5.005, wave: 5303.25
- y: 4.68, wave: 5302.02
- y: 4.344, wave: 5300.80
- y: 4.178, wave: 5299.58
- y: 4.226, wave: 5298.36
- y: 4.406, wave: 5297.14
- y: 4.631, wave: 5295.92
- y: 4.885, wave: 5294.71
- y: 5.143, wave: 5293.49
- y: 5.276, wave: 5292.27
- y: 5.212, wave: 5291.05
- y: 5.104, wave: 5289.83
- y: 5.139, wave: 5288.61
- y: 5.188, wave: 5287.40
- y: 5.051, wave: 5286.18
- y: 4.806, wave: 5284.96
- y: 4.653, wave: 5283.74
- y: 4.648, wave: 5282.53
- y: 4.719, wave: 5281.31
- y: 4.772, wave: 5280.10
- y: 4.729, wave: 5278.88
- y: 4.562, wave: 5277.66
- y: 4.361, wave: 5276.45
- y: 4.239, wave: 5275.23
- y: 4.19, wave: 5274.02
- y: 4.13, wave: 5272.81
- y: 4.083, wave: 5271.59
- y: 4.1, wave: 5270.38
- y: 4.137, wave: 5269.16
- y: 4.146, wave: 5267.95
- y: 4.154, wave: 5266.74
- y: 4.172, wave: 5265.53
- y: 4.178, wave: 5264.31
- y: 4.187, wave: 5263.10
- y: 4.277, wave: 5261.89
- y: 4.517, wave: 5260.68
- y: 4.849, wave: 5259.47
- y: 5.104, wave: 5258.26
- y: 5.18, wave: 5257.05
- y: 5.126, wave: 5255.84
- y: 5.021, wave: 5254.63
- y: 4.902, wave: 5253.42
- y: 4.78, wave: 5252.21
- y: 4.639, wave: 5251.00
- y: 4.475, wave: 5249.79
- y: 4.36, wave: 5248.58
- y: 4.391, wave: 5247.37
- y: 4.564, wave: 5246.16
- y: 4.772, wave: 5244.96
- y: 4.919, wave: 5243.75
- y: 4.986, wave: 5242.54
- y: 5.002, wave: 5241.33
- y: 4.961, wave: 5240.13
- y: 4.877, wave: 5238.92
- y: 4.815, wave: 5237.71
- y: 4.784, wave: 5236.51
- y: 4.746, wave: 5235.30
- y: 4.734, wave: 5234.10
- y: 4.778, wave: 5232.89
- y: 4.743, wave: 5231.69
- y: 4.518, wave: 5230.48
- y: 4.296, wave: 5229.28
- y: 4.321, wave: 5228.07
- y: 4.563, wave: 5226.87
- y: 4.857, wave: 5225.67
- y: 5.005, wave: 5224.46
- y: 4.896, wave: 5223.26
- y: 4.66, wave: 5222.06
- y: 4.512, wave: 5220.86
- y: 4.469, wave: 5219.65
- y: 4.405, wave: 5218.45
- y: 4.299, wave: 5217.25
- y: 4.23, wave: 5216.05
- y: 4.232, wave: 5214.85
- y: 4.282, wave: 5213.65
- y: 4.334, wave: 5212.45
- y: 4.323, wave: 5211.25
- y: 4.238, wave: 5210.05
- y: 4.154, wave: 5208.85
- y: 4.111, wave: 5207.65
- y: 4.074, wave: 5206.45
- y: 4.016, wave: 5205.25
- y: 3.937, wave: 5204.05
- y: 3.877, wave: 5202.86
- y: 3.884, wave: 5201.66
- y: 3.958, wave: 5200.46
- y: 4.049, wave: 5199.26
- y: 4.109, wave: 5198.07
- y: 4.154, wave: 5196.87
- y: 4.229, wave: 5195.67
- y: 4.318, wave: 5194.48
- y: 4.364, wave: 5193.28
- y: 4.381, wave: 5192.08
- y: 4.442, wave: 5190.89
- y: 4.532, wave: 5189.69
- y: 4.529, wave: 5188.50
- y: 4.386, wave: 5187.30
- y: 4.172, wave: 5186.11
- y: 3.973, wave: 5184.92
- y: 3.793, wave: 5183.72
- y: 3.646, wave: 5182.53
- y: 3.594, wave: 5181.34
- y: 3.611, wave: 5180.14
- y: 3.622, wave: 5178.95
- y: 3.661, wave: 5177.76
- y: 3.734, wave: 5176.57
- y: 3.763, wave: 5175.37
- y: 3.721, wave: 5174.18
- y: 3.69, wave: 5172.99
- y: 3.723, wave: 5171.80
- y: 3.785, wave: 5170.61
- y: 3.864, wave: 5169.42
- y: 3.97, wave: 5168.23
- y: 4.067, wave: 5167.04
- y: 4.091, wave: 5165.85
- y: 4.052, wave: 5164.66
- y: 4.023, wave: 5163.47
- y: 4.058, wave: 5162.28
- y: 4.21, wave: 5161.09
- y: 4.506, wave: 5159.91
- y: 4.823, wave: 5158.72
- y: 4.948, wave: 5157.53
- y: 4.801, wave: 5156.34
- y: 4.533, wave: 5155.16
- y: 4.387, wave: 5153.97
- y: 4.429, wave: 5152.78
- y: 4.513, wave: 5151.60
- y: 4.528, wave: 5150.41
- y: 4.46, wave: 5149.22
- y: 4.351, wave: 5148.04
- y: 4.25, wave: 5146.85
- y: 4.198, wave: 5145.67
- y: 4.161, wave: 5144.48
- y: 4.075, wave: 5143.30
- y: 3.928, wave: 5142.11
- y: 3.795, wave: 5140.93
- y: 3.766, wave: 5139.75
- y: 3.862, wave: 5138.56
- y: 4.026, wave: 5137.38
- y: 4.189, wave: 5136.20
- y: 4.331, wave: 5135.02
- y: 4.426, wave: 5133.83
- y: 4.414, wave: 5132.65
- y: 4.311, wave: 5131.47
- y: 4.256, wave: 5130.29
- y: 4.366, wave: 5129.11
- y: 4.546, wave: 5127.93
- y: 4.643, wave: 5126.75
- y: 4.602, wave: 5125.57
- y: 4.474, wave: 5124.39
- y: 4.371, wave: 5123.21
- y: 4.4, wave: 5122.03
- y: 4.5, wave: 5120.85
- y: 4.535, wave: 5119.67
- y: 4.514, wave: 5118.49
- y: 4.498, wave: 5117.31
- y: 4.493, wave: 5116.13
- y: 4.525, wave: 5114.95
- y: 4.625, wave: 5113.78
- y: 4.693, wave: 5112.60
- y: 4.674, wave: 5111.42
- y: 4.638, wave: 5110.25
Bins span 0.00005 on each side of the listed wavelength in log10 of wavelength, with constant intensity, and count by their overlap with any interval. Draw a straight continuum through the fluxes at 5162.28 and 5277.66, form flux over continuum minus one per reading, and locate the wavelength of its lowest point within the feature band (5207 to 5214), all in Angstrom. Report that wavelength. 5207.65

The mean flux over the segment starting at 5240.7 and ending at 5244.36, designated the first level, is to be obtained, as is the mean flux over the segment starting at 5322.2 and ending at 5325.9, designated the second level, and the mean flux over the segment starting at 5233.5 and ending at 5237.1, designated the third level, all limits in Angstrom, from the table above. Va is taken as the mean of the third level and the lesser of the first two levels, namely 4.9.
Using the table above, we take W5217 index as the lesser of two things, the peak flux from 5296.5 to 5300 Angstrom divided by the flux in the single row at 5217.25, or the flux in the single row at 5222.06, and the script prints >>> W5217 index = 1.02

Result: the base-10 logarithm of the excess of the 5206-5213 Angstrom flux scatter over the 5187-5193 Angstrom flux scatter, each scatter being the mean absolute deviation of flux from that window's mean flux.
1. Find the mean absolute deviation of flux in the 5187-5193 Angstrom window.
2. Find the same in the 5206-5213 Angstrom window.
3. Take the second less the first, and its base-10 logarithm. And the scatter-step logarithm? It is -1.5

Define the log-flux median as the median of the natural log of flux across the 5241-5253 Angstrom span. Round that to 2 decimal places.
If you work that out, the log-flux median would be 1.55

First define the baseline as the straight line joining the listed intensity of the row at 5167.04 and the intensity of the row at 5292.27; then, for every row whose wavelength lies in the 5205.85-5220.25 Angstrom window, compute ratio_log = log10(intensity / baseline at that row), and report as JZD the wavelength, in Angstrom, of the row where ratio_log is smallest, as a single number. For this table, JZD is 5206.45 Angstrom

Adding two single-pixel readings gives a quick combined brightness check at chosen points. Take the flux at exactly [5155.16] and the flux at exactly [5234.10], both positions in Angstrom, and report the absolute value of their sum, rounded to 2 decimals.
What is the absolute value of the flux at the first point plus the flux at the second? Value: 9.27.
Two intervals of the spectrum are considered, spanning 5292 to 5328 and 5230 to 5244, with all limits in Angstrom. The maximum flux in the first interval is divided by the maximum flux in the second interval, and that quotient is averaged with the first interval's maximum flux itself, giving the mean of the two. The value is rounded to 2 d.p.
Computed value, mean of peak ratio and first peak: 3.17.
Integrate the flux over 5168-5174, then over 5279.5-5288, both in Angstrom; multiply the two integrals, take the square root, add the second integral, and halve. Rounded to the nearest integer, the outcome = 36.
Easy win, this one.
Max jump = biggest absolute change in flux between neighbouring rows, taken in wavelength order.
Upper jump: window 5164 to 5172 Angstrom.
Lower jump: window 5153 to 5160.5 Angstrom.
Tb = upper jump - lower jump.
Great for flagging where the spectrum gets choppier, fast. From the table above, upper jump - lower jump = -0.21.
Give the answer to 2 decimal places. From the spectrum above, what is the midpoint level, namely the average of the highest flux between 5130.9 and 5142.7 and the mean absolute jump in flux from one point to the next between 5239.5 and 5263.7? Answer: 2.28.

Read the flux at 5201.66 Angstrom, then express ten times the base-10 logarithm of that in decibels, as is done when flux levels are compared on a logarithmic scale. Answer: 5.9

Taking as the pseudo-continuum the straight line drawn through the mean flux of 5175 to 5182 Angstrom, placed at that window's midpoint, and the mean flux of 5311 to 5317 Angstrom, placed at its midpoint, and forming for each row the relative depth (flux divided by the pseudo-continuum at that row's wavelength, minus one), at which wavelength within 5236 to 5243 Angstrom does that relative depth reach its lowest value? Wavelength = 5236.51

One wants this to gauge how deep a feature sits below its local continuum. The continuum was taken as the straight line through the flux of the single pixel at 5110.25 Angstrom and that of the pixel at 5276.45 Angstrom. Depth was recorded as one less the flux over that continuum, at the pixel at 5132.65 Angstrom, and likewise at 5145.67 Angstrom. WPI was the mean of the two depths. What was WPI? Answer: 0.062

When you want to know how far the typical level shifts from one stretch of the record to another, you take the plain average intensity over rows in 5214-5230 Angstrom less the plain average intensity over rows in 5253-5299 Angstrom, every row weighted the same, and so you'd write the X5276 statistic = -0.12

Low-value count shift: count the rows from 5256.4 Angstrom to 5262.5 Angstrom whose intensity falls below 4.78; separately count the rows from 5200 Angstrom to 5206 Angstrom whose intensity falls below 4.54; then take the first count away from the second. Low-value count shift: 3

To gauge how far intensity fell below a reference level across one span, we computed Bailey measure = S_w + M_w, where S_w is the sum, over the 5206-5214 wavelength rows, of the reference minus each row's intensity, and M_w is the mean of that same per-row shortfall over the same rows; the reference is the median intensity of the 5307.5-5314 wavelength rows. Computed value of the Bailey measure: 6.9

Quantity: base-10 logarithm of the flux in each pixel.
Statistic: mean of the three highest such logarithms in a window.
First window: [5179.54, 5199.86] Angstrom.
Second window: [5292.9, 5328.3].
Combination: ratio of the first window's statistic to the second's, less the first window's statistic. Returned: 0.257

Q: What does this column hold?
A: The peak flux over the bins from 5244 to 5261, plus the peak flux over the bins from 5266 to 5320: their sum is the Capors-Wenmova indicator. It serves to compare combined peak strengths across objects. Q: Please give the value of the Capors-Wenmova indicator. 10.5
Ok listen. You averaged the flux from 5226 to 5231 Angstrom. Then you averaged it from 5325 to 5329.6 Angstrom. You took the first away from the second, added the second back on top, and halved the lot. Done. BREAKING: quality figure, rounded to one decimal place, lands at 2.7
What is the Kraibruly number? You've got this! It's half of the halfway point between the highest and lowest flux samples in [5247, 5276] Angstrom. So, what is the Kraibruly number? 2.32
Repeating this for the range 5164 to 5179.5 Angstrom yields 1.93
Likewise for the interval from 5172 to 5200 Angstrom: 2.03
